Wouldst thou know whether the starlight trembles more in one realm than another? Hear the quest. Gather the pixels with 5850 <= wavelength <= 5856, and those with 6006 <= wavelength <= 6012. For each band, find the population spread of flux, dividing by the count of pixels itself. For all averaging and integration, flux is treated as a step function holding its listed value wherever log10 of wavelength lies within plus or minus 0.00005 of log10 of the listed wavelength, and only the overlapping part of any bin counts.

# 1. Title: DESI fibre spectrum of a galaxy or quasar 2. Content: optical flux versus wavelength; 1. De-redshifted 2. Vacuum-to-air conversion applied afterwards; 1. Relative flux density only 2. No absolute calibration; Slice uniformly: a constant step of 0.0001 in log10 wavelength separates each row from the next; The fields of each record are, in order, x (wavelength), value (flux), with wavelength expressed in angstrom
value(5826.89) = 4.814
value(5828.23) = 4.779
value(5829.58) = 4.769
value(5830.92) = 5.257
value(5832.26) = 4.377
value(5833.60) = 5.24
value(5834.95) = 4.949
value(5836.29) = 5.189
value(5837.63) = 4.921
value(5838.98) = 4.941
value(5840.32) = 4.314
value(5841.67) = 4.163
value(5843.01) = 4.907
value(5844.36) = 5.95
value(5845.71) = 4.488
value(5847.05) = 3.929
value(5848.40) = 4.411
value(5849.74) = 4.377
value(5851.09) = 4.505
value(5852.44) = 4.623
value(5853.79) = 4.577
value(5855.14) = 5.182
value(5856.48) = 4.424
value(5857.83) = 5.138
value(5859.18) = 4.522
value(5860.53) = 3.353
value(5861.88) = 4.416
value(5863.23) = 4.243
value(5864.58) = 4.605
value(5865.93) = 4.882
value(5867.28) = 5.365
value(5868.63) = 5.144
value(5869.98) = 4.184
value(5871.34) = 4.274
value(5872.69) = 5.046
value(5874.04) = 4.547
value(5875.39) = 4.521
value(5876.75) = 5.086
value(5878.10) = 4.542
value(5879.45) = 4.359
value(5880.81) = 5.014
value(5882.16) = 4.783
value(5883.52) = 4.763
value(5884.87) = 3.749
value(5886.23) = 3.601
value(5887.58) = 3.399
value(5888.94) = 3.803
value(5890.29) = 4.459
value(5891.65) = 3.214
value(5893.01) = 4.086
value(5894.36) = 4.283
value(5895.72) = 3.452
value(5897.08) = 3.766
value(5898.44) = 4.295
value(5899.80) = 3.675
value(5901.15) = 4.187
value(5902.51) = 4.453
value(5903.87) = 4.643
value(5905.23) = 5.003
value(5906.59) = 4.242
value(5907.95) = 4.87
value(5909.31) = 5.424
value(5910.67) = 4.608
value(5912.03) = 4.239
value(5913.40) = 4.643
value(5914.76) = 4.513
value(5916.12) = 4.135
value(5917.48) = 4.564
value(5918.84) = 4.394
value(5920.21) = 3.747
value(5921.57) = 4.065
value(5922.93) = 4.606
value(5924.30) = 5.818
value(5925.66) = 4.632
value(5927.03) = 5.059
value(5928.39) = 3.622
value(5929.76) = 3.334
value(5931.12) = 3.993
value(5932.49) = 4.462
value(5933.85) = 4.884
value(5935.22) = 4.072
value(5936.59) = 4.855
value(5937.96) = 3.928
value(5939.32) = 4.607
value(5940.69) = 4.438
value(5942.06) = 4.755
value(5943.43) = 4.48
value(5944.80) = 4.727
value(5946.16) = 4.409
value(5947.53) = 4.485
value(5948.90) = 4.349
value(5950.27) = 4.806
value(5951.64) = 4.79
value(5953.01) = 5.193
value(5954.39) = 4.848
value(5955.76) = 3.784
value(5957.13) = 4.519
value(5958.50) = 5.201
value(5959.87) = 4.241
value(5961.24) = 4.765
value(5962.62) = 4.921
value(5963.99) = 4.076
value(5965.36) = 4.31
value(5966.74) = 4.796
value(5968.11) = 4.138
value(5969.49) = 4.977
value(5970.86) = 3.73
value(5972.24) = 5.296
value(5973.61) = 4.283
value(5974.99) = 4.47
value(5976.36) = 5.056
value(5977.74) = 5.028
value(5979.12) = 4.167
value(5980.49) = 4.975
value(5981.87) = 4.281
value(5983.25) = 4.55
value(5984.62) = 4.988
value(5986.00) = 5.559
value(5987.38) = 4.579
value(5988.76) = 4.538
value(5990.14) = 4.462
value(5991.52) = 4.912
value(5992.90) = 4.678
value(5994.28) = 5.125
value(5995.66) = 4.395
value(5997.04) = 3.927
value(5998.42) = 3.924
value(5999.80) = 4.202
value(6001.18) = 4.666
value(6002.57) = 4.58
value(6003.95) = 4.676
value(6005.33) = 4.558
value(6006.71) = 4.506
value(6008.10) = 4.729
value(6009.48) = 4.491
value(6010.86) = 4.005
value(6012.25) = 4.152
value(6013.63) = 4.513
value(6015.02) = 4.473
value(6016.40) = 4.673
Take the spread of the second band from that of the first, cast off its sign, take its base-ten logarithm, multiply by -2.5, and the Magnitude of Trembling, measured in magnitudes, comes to 5.8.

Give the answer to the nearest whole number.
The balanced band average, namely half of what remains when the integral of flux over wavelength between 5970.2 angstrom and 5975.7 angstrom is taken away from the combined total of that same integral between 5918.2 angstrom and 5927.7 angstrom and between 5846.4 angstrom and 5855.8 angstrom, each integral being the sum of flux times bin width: 31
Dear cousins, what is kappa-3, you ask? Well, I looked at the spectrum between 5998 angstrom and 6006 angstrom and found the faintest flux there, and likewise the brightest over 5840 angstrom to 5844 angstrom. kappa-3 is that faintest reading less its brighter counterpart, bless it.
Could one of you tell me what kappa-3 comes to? -0.98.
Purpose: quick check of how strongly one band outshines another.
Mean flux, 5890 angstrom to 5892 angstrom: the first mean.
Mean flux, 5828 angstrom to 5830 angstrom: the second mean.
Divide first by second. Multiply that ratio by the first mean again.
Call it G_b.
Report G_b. 3.1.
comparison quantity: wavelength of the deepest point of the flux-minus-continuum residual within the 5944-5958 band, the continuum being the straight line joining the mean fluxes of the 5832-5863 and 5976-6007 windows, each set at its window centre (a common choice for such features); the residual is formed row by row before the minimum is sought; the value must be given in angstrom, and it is 5955.76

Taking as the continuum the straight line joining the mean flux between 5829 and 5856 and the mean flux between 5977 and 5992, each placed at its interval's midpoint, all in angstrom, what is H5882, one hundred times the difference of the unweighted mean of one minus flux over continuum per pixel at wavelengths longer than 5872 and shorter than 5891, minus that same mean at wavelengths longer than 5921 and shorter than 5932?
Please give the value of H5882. 0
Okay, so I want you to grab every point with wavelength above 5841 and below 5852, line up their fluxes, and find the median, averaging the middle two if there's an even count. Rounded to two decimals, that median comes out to 4.45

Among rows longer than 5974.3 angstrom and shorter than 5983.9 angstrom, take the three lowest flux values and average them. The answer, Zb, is 4.31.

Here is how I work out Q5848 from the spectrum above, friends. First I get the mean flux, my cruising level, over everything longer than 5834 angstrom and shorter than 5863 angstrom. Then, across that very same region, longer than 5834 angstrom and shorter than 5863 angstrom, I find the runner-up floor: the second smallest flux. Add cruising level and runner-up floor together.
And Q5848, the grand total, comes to 8.56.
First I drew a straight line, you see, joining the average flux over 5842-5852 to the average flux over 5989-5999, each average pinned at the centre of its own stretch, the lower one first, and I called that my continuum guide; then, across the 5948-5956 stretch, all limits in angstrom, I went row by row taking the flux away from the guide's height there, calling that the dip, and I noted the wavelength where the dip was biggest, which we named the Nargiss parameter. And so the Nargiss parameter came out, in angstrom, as 5955.76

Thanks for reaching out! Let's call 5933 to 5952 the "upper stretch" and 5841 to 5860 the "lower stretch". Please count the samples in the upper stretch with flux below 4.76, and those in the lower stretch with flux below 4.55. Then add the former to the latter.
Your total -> 18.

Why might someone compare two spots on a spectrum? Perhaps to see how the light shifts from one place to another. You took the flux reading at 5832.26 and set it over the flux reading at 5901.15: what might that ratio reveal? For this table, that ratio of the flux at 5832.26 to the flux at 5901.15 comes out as 1.05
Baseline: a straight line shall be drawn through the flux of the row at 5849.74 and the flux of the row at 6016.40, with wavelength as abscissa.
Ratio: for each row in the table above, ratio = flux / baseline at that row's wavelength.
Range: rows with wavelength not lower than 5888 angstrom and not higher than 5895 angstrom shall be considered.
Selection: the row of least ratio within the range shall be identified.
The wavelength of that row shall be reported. 5891.65 angstrom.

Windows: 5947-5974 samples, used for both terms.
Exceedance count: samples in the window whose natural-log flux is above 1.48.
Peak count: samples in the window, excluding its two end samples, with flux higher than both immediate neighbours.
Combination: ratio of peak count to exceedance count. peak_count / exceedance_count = 0.58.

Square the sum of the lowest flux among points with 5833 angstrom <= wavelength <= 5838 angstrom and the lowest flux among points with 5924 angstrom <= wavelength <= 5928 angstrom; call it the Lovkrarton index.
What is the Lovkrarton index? 91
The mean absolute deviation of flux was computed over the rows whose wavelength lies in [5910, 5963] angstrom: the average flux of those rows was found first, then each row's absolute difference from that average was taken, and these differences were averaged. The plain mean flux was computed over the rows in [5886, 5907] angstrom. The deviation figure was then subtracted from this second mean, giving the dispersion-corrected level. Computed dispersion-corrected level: 3.69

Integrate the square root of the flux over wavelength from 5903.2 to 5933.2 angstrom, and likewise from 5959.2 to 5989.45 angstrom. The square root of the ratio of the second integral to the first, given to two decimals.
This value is 1.01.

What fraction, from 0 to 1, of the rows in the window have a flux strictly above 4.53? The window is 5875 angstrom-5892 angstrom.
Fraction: 0.38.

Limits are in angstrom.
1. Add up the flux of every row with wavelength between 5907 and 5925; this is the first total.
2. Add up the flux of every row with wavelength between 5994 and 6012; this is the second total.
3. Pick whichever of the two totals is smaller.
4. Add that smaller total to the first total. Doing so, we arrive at 117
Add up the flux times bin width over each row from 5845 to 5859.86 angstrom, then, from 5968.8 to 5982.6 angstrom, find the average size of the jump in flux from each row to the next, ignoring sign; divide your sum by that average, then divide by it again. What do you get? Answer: 112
